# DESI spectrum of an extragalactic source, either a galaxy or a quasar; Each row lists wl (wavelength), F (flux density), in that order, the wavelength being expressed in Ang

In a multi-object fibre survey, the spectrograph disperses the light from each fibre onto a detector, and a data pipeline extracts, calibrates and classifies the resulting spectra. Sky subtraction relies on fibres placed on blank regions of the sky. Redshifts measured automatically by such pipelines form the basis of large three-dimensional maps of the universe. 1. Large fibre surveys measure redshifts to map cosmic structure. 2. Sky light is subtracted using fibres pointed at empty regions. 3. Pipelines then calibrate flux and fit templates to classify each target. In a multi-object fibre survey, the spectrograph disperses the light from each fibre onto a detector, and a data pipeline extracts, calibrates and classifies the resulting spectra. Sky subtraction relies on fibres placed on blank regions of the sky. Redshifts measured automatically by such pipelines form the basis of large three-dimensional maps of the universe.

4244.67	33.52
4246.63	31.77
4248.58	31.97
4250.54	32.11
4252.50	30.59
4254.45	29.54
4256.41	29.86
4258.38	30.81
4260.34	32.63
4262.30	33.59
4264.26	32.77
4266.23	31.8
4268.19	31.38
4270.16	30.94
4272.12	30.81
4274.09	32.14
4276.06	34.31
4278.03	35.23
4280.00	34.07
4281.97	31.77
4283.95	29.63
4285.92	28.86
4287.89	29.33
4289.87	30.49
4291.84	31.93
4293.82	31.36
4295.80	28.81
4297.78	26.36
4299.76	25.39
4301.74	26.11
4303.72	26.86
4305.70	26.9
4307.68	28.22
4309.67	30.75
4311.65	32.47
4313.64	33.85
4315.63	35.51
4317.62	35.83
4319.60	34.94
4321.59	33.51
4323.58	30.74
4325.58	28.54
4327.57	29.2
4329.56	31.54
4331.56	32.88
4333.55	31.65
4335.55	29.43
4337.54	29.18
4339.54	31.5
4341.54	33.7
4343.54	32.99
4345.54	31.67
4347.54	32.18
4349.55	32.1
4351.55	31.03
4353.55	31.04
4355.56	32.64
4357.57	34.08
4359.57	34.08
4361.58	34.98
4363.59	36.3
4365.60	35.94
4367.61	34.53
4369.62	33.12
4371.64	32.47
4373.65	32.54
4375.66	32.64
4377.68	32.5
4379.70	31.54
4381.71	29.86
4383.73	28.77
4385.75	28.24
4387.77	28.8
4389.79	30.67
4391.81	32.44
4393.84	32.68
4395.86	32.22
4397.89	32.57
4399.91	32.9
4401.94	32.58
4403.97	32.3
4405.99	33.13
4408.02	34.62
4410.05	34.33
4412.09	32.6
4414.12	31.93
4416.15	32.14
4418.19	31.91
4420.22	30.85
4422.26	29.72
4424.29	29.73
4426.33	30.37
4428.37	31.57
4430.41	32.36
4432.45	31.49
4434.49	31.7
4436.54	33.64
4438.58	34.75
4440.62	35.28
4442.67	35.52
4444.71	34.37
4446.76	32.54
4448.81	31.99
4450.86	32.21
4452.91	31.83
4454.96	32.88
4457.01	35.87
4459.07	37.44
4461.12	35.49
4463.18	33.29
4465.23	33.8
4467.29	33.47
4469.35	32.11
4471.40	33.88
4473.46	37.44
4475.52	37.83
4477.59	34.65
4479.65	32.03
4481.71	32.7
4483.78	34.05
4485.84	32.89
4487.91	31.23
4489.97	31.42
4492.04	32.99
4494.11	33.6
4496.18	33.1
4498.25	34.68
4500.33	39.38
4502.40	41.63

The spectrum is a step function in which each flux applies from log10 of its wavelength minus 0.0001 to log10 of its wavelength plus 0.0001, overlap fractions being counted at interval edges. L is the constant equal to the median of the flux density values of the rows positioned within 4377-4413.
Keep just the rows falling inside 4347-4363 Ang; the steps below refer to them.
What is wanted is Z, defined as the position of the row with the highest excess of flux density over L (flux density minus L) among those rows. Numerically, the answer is 4361.58 Ang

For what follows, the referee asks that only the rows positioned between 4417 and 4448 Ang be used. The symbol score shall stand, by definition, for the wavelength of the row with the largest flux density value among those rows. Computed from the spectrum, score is 4442.67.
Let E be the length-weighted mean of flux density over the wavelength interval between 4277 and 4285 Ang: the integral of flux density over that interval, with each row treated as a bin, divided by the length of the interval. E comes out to 32.6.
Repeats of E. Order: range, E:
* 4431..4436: 31.8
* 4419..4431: 30.7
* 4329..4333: 32.2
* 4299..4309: 26.9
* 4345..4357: 31.8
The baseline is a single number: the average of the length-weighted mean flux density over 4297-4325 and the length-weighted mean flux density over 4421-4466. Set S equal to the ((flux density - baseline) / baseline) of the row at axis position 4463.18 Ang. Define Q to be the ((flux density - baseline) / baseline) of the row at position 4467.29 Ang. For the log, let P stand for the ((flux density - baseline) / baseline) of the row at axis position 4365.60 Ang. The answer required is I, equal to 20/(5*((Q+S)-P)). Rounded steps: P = 0.13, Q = 0.05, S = 0.05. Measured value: -129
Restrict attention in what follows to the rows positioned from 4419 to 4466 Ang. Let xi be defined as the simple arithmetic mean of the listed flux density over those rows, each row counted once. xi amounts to 33.0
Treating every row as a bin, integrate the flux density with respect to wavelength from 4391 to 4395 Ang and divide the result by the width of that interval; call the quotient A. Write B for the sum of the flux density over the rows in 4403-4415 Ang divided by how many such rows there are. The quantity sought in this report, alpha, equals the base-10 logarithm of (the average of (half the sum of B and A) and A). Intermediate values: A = 32.5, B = 33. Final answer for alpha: 1.51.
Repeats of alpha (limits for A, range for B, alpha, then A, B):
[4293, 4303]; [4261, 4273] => 1.46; 27.5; 32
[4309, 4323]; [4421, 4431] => 1.52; 33.8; 31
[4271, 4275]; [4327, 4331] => 1.49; 31.5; 30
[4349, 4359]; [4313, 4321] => 1.52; 32.3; 35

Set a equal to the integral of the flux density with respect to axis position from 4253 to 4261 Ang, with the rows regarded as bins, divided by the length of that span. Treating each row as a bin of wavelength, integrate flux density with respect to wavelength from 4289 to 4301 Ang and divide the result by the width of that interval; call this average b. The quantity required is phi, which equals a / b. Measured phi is 1.06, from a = 30.6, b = 29.0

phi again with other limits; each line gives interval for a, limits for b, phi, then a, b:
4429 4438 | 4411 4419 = 1.01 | 32.4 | 32.1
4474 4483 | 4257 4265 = 1.07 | 34.4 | 32.3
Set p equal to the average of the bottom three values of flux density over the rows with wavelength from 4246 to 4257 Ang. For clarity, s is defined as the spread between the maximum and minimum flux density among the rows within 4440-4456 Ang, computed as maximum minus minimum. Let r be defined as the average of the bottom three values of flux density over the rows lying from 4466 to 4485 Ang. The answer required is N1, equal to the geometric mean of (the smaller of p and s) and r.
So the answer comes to 10.9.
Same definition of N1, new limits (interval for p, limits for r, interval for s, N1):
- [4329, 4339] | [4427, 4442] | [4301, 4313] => 14.2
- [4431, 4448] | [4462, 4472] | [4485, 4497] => 8.8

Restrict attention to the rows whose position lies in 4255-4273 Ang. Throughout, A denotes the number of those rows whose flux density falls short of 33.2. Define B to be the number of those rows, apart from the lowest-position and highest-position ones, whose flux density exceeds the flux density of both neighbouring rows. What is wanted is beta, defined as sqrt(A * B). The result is 2.83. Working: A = 8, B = 1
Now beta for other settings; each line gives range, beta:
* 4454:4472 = 2.00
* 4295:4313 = 0.00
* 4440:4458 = 3.16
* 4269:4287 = 2.45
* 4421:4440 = 2.65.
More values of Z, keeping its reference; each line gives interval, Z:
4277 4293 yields 4278.03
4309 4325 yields 4317.62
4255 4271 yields 4262.30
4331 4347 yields 4341.54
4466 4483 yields 4475.52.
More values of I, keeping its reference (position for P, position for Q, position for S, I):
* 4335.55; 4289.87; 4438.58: 32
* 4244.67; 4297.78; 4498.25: -30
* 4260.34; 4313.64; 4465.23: 40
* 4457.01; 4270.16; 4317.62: -141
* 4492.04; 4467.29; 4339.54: 724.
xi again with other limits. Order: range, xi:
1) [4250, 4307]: 30.6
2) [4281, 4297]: 30.3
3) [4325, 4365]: 32.0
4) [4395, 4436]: 32.1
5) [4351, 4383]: 33.1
